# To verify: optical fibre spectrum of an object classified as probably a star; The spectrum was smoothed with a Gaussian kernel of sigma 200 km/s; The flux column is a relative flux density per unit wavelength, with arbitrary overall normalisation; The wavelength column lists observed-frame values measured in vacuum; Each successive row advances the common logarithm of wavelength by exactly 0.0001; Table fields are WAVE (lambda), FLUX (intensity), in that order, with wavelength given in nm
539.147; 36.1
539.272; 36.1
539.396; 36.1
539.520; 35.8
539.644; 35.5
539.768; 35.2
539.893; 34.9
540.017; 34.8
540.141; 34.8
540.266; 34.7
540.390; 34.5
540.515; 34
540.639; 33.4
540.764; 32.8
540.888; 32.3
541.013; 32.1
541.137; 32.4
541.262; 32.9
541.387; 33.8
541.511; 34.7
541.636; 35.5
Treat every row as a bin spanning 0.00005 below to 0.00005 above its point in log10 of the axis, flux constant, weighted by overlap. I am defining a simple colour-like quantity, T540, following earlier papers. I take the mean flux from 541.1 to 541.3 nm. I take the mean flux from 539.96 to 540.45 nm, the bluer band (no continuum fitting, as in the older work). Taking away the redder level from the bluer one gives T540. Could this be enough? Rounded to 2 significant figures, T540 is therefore 2.1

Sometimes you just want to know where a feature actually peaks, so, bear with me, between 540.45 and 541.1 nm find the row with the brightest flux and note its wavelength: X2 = 540.515 nm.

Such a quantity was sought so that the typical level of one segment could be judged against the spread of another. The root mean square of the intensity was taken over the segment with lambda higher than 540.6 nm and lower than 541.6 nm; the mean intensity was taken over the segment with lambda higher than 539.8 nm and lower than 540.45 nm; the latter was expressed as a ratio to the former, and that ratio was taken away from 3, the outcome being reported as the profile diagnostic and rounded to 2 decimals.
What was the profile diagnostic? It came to 1.95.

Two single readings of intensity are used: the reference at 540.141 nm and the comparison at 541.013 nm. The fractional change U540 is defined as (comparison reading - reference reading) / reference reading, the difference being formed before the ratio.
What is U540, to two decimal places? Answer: -0.08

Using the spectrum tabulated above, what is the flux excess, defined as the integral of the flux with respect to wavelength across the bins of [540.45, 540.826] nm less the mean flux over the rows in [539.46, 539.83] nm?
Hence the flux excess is -23.0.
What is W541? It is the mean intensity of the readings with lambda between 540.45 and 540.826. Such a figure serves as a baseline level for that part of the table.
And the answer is 33.4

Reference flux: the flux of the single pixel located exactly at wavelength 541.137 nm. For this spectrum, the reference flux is 32.4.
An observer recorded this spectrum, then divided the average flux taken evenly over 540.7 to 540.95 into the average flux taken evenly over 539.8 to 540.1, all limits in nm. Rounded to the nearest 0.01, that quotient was 1.07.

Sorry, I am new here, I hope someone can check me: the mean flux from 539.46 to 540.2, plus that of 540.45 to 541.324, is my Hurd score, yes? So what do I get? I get 68.0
